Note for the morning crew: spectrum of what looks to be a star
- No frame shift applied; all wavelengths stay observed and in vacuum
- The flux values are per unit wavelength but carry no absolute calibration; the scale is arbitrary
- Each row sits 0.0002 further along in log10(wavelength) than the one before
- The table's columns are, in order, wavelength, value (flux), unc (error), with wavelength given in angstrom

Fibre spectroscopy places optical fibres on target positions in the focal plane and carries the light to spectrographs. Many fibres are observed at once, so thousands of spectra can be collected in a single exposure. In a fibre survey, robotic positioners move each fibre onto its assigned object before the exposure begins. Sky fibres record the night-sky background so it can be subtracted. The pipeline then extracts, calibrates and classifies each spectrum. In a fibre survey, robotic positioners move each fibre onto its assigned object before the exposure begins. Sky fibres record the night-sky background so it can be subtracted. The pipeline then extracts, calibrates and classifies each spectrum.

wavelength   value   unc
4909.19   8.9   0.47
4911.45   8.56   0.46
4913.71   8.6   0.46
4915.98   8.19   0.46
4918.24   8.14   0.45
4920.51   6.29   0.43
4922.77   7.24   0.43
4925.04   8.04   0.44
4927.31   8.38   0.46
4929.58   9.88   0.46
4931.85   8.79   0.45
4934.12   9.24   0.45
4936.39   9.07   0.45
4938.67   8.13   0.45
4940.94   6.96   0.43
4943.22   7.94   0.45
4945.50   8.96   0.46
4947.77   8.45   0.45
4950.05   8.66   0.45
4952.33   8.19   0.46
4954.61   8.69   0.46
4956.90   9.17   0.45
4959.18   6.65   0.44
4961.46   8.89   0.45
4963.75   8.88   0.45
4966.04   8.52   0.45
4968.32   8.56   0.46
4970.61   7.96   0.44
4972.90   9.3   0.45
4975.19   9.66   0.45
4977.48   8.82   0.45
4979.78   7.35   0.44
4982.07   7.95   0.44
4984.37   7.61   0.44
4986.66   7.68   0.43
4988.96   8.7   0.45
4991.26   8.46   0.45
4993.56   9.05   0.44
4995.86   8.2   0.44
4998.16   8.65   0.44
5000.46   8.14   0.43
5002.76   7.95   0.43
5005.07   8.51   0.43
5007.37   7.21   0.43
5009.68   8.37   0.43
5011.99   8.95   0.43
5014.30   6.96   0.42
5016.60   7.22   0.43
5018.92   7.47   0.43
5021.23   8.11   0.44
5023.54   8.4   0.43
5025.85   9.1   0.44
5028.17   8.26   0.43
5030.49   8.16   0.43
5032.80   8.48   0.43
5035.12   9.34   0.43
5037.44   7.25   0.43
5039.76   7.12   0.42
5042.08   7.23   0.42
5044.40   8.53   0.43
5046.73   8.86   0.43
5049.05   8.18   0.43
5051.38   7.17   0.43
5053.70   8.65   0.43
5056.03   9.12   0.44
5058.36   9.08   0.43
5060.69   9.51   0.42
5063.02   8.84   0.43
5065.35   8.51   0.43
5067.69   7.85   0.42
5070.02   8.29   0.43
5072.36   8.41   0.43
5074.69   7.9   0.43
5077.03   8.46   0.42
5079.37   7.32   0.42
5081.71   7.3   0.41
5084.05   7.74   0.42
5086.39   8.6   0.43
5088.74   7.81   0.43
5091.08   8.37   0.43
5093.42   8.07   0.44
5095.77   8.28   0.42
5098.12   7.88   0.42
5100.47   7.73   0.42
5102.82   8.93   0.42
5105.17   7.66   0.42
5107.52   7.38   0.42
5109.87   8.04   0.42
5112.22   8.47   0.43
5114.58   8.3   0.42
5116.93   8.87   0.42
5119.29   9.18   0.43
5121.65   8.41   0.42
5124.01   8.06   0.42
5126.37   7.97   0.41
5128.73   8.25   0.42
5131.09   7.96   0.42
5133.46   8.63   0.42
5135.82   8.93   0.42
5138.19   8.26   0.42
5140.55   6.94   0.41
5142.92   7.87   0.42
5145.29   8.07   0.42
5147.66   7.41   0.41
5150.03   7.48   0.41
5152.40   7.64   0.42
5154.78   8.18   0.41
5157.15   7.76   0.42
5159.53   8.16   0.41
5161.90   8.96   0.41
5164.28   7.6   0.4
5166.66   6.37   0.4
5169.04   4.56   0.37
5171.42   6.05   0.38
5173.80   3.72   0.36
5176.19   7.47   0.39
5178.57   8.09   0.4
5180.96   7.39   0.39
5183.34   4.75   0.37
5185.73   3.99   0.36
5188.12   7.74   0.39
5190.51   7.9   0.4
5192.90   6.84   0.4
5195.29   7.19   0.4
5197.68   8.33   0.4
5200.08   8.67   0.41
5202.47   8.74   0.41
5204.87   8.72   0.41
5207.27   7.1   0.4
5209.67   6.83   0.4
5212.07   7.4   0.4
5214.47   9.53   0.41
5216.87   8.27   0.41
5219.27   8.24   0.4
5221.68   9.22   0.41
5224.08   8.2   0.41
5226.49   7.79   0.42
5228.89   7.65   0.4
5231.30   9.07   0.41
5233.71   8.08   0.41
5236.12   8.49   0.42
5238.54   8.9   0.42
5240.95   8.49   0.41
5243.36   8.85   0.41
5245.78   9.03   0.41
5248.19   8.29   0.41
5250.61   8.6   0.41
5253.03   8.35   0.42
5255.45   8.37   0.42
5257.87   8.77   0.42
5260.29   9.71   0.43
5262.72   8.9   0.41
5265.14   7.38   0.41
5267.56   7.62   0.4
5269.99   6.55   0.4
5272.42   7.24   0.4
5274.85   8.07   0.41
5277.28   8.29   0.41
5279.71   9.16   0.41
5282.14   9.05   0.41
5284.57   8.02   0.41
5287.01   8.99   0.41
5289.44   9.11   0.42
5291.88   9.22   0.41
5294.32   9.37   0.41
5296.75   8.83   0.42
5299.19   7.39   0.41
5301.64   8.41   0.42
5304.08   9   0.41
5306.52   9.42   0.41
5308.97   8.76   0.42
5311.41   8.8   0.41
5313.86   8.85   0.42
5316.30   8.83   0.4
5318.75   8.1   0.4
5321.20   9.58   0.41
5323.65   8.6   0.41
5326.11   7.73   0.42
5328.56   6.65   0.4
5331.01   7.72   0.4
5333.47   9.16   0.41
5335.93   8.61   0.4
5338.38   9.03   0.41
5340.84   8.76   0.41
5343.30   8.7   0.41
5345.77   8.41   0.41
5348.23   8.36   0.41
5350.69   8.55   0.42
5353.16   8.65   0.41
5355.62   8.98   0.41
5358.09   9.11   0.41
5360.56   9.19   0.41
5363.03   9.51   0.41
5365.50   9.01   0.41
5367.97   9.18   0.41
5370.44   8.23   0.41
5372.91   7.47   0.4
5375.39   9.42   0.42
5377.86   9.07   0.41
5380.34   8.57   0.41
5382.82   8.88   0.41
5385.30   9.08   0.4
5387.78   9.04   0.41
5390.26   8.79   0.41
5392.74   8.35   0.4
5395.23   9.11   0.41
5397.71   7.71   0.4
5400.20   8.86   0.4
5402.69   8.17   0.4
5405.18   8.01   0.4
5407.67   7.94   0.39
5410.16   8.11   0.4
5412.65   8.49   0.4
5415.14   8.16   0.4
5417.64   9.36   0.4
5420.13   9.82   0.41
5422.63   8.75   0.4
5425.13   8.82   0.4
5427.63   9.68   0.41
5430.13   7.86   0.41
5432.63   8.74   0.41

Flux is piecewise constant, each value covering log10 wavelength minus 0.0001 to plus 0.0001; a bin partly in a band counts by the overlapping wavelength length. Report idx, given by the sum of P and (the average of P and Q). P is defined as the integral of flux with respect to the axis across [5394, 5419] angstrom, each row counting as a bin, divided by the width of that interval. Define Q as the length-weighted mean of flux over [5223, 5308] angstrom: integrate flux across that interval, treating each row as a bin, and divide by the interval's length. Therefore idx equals 16.84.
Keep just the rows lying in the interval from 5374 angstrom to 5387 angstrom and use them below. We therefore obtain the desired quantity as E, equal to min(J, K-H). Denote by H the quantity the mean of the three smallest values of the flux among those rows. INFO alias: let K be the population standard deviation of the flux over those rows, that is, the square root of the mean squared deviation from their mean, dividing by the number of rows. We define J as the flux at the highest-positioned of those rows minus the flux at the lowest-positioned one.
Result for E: -8.56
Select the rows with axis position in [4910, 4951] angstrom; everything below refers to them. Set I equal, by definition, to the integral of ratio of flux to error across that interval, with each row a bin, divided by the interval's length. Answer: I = 18.5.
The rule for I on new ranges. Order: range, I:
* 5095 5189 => 18.5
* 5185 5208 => 19.0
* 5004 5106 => 19.1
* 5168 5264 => 19.3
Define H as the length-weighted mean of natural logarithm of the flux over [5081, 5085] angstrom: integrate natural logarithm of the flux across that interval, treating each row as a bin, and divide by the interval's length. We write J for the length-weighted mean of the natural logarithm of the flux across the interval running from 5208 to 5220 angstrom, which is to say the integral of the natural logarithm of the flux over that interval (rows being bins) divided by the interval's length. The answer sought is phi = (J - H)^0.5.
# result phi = 0.235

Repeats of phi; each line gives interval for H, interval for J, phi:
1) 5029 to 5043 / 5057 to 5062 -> 0.398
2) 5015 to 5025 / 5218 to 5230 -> 0.228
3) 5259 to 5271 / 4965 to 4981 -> 0.265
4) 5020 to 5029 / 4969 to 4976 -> 0.219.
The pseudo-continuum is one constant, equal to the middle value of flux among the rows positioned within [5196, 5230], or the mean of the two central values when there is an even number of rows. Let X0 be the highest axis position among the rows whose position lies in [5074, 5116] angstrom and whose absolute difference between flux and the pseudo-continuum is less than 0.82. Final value 5114.58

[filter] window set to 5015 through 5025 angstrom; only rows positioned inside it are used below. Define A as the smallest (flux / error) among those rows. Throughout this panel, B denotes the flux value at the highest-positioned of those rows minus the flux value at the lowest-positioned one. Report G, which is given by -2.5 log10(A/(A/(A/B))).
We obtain -2.9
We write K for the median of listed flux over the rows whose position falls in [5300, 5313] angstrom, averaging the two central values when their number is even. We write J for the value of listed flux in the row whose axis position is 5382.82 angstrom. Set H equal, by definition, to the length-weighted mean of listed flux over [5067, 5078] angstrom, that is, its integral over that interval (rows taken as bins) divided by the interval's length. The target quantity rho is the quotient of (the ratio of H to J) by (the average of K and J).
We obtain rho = 0.1044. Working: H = 8.19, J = 8.88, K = 8.80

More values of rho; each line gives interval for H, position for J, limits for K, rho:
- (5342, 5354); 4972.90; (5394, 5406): 0.1050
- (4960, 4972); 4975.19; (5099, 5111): 0.1015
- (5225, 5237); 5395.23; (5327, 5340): 0.1017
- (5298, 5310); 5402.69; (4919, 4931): 0.1297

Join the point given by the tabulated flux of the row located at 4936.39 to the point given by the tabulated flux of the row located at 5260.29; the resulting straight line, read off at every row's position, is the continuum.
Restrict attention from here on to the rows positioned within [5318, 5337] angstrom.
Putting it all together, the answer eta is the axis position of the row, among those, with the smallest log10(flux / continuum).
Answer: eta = 5328.56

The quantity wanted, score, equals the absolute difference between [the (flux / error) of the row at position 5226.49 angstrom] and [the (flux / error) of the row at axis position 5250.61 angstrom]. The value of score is 2.4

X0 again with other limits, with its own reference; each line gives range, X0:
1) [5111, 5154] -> 5152.40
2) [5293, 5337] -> 5335.93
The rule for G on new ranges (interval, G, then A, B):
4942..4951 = -3.5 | 17.6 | 0.72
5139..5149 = -3.9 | 16.9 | 0.47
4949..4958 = -3.9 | 17.8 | 0.51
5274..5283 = -3.3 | 19.7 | 0.98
